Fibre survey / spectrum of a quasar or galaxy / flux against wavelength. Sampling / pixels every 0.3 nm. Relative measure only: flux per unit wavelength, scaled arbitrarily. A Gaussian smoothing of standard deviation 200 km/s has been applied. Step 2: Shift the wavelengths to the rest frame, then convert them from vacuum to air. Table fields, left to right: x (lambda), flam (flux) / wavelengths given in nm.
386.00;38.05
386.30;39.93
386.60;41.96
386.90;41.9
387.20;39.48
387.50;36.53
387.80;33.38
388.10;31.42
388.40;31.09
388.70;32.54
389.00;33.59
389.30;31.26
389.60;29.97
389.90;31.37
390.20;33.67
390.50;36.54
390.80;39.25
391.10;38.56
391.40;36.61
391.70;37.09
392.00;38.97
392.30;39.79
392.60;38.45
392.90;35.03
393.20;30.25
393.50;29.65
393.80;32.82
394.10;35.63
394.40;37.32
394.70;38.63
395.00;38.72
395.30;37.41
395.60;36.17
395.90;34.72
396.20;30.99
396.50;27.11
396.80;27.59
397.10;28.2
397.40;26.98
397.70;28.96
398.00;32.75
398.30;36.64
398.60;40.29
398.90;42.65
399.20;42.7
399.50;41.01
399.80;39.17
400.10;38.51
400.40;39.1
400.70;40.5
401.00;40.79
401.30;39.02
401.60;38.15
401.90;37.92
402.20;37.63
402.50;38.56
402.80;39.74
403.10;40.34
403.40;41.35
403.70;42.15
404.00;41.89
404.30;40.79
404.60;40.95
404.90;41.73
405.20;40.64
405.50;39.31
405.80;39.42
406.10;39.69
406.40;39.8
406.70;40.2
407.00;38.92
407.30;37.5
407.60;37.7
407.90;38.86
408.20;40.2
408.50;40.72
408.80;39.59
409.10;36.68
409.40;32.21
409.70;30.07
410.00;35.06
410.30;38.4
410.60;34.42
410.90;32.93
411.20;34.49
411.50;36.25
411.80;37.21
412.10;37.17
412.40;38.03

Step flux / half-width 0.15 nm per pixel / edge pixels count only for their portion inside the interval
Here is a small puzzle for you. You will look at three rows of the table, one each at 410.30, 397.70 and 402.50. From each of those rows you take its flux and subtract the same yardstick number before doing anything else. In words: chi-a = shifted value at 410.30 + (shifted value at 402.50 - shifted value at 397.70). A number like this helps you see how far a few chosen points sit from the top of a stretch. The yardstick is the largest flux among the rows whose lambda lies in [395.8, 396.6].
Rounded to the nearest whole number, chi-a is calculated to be 13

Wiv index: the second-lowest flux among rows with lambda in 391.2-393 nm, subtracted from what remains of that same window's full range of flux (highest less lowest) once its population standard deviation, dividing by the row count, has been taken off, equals -33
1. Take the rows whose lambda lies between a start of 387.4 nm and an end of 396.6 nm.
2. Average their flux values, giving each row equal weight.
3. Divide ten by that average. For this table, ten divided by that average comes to 0.288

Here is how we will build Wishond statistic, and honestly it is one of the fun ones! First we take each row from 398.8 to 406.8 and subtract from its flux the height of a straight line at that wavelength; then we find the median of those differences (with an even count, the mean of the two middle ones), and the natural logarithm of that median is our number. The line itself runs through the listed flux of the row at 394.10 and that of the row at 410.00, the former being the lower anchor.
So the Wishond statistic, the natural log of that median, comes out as 1.6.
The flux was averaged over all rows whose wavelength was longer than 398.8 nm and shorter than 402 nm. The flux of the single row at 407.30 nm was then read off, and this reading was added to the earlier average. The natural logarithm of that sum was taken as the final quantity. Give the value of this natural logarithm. 4.35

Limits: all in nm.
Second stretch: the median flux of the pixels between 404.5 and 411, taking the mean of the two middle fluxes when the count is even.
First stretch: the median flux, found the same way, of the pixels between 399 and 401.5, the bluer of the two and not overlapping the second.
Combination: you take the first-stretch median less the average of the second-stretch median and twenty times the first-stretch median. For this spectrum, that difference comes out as -378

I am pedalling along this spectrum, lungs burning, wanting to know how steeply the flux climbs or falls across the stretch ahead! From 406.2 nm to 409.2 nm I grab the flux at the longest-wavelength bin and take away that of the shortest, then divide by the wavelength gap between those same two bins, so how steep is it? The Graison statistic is -1.2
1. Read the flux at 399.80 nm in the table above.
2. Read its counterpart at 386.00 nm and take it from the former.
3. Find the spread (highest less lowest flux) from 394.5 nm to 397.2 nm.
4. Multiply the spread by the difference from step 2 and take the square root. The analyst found 3.6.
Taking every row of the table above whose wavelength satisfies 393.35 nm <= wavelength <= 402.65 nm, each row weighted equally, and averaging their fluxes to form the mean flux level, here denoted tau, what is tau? 36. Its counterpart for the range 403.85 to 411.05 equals 38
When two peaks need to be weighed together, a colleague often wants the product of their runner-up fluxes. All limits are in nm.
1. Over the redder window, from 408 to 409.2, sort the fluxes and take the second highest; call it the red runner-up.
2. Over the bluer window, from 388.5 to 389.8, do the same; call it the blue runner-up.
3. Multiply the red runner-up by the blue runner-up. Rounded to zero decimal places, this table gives 1308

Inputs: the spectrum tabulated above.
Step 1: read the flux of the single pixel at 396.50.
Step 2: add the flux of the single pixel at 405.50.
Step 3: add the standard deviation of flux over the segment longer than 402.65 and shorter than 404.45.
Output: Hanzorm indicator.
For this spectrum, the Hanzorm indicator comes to 67.3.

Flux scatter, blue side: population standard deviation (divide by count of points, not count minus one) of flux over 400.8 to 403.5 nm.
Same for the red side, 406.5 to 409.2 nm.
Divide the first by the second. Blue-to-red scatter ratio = 0.96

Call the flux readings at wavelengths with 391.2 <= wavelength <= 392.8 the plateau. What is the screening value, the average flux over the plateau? 38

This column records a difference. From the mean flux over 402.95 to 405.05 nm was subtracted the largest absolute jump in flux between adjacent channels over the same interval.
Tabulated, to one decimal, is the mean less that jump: 40.2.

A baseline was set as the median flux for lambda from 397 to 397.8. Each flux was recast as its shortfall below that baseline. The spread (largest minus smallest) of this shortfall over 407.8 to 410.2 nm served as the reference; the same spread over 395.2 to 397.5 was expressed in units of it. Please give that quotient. 1.0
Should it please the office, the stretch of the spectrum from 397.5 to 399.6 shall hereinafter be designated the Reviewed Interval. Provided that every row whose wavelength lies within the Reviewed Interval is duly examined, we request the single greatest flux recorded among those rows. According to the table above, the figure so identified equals 42.7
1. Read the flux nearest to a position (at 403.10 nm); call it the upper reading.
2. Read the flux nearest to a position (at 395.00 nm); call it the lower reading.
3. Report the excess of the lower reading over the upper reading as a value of -1.6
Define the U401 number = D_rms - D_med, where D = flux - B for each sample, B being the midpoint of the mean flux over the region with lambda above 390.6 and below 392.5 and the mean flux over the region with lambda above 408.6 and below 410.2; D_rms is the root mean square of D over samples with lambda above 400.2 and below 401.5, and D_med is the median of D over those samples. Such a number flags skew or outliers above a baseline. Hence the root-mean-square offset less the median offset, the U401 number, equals 0.15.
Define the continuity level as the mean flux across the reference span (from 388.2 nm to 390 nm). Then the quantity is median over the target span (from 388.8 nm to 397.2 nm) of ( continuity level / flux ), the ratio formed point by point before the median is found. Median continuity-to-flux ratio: 0.90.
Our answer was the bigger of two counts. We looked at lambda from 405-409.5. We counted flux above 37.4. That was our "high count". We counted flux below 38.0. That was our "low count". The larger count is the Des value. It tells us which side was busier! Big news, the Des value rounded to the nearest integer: 13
